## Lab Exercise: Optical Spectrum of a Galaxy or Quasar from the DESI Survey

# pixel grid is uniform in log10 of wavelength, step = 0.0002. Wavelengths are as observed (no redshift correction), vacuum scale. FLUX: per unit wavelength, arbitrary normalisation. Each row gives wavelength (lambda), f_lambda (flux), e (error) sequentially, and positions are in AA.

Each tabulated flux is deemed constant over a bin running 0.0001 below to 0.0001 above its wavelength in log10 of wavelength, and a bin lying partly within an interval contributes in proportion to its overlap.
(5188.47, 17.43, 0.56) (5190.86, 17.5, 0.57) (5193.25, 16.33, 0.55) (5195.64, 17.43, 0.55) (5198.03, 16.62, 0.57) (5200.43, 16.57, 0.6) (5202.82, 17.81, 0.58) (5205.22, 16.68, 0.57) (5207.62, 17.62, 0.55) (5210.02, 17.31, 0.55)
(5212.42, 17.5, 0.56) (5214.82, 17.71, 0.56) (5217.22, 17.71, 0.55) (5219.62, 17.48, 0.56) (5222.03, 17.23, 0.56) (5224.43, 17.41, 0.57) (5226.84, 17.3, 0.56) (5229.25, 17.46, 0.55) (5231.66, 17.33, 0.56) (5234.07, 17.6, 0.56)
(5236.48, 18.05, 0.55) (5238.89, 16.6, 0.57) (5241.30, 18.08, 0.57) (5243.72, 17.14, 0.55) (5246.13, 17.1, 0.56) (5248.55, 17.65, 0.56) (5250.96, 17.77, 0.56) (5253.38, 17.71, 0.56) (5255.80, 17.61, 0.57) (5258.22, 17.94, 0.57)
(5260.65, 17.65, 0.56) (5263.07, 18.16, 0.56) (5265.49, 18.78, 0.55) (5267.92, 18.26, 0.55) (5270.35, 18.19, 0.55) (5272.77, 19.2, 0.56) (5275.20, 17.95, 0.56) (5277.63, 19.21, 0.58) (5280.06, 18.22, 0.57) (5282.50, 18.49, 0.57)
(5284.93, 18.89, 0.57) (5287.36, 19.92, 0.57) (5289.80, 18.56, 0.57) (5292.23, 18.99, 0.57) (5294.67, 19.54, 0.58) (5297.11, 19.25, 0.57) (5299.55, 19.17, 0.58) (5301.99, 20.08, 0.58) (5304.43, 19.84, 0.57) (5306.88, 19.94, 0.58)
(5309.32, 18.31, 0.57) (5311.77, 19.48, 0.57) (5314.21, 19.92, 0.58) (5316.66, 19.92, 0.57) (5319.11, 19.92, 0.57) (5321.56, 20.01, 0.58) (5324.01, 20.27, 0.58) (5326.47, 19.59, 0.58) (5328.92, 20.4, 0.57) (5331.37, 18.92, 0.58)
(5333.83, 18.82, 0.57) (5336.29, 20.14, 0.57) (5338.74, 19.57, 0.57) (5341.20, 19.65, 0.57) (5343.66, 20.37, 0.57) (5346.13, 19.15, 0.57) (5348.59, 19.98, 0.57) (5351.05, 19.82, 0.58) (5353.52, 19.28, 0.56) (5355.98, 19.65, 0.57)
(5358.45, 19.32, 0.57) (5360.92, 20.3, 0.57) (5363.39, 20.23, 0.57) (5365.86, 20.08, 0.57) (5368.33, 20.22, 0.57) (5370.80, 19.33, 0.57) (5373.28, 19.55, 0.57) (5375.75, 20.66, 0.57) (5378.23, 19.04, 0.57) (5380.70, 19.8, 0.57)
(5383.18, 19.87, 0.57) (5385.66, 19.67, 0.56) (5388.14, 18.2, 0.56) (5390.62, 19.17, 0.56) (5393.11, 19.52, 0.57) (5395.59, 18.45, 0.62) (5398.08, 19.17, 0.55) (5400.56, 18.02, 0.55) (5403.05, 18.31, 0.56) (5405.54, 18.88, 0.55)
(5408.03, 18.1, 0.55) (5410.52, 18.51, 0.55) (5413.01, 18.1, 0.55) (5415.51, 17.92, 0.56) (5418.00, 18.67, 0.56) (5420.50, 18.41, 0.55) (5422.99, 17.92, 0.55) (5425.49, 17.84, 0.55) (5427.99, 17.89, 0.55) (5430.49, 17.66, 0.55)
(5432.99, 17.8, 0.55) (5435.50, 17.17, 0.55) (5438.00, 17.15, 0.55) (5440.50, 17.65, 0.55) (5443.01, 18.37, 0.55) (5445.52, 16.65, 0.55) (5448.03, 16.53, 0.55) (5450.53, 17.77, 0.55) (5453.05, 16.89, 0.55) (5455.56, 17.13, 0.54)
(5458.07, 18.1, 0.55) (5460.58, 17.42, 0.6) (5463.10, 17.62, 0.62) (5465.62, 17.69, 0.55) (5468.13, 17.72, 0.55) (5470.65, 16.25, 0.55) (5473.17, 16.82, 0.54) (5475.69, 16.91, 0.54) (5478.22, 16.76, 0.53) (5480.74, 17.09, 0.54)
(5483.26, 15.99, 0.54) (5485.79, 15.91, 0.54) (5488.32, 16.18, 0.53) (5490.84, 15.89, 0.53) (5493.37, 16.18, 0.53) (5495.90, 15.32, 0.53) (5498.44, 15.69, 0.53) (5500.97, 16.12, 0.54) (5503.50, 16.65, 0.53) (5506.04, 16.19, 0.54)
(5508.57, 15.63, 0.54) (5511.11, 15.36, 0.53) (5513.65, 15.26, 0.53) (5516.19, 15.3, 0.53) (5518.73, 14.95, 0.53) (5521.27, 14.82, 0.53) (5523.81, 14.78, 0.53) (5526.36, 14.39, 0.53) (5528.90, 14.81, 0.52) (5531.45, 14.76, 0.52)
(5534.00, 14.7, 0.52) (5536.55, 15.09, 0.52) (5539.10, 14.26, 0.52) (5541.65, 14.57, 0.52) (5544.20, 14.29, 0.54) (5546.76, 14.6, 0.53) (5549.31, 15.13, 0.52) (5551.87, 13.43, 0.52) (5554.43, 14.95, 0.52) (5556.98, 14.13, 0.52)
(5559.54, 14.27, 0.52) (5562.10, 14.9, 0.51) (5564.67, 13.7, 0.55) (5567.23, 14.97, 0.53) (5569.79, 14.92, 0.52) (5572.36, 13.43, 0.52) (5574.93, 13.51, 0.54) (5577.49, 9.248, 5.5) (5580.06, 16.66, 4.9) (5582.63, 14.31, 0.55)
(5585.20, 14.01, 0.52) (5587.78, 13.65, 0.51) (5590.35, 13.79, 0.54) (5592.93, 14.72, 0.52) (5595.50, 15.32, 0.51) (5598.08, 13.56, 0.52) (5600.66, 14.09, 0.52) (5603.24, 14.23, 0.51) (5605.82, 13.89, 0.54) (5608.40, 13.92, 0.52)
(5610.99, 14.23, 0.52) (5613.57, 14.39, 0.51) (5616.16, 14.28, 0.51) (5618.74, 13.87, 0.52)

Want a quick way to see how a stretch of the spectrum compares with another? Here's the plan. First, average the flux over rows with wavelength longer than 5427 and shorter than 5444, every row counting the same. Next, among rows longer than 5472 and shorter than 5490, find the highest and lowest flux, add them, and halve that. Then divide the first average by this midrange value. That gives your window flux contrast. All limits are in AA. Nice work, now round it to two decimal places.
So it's 1.07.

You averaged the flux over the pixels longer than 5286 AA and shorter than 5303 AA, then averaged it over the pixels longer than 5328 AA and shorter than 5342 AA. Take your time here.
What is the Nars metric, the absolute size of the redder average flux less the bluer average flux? 0.2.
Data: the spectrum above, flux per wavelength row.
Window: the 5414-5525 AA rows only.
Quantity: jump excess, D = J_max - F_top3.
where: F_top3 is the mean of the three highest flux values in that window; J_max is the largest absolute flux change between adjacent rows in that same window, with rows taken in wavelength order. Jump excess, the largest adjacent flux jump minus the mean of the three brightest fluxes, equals -16.8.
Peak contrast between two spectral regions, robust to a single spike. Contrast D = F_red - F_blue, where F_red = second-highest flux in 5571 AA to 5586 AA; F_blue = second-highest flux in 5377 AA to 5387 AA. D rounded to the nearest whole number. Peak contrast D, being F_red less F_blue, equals -5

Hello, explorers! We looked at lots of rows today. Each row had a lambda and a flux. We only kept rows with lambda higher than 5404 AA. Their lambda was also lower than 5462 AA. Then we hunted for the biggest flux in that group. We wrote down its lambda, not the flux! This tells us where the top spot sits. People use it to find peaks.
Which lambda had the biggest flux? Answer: 5405.54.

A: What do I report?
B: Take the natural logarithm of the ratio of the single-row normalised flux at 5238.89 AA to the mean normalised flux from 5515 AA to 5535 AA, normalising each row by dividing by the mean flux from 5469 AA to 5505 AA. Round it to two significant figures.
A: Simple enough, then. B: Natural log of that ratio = 0.11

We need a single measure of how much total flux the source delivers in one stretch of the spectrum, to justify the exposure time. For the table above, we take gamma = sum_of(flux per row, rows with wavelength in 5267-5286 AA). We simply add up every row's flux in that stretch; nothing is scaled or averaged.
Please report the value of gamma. 148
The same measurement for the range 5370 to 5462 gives 677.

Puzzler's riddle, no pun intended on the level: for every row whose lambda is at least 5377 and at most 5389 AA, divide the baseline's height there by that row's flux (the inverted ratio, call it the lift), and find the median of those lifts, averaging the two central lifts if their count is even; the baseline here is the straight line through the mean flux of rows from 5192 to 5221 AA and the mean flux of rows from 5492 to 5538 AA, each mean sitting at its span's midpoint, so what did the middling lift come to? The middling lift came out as 0.82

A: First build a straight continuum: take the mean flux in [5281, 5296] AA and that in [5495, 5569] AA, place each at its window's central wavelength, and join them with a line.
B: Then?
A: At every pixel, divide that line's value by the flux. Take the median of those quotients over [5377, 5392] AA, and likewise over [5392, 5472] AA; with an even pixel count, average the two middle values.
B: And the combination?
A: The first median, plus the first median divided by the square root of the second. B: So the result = 1.82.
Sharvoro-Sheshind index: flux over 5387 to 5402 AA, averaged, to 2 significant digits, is 19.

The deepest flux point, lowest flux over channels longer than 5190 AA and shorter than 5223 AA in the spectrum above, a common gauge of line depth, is 16.33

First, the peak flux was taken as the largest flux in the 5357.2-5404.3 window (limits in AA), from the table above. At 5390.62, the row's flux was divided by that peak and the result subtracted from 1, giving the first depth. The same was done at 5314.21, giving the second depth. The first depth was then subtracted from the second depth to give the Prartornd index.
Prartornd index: -0.04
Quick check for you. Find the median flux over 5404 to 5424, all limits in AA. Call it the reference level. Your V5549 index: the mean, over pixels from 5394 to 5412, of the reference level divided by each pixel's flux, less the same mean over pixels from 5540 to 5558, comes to -0.28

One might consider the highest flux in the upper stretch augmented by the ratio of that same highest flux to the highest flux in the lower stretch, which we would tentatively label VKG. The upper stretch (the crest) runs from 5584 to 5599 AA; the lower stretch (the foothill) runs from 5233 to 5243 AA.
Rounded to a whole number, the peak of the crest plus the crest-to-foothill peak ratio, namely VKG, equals 16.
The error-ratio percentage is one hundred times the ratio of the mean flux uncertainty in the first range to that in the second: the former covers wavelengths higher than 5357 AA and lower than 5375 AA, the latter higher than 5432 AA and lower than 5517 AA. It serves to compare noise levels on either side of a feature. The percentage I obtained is 105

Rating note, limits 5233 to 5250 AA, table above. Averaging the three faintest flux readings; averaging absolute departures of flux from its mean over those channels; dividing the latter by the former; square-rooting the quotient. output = 0.161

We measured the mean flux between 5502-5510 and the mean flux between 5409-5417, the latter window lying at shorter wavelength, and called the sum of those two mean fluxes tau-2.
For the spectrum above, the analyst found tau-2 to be 34.3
